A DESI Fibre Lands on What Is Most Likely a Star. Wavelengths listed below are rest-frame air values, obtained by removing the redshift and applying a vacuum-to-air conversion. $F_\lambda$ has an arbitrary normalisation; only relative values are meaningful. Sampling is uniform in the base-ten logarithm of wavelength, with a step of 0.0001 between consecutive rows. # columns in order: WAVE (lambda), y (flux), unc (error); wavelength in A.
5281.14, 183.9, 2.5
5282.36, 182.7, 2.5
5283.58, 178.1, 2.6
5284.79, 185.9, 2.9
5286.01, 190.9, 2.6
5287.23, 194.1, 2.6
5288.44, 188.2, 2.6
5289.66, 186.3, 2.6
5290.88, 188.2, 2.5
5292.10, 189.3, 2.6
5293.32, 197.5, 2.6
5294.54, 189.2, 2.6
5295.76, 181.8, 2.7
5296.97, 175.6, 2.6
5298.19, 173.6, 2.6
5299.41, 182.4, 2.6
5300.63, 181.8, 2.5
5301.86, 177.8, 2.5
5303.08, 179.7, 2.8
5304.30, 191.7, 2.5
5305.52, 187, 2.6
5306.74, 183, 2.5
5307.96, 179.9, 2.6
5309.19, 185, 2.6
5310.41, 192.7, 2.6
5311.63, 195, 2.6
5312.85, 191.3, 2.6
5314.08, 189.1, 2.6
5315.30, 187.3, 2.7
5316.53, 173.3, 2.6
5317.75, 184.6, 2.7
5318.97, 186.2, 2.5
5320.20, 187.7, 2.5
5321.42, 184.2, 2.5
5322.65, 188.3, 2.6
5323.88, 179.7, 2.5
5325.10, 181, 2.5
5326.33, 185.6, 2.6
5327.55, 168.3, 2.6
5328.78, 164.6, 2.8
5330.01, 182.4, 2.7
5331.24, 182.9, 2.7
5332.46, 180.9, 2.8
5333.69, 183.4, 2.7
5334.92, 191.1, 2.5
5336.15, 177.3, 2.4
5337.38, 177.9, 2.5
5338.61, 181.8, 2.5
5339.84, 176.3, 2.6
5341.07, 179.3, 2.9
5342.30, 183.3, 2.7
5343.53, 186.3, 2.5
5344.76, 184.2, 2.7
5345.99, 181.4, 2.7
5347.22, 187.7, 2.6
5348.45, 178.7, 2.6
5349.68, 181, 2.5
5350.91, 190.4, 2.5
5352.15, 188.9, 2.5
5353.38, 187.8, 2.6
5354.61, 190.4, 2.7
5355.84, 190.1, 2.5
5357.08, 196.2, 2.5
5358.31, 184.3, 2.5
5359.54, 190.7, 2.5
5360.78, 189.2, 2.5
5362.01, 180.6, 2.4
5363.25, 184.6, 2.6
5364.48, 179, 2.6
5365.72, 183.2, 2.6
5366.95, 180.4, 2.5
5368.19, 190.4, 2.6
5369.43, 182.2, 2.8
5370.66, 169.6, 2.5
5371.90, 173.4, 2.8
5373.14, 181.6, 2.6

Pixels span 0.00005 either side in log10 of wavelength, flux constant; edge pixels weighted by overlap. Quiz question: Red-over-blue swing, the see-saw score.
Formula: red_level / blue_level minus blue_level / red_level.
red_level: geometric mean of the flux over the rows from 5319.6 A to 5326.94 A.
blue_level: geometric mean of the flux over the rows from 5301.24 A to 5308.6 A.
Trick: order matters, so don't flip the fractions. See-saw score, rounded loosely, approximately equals 0.01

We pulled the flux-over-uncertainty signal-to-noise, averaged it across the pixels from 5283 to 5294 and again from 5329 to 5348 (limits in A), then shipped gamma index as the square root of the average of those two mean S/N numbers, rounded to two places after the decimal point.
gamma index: 8.41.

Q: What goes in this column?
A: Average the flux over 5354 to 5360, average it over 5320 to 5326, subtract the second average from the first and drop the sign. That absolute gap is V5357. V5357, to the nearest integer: 6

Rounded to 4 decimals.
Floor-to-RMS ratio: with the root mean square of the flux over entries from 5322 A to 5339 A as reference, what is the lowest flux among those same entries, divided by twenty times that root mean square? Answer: 0.0456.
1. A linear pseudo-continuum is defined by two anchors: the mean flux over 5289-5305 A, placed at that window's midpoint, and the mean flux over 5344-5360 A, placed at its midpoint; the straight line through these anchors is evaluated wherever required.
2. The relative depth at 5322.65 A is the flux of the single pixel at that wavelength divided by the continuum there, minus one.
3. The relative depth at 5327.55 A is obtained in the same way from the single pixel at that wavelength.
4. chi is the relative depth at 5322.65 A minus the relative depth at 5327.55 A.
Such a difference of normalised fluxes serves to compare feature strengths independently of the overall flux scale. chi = 0.109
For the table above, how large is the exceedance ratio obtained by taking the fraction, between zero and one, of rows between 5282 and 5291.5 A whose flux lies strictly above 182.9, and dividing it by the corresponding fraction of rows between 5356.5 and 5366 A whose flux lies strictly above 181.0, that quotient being 1.0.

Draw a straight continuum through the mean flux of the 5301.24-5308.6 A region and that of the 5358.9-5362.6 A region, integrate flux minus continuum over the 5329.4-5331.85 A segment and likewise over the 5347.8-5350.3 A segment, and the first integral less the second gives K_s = 10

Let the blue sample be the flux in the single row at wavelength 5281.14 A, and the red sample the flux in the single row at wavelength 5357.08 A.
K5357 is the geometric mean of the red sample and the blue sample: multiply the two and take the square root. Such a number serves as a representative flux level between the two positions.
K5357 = 190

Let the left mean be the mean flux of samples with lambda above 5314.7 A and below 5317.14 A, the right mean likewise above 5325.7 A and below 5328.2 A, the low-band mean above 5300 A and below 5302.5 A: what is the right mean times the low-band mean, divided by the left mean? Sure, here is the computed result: 176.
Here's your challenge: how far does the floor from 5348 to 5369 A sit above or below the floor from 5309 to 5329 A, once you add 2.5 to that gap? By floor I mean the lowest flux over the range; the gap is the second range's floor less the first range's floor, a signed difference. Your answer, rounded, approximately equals 17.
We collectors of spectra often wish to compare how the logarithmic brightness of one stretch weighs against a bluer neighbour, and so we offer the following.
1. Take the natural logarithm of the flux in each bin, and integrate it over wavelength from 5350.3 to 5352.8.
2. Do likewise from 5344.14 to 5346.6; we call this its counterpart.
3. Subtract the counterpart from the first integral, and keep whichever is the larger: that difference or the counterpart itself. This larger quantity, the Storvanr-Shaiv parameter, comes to 12.8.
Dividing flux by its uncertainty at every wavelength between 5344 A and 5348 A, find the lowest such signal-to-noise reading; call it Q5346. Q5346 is 67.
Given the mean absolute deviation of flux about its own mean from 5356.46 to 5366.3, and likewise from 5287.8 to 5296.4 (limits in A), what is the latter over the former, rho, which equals 0.6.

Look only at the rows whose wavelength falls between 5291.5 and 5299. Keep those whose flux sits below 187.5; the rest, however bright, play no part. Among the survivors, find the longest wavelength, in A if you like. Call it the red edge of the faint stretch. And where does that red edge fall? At 5298.19 A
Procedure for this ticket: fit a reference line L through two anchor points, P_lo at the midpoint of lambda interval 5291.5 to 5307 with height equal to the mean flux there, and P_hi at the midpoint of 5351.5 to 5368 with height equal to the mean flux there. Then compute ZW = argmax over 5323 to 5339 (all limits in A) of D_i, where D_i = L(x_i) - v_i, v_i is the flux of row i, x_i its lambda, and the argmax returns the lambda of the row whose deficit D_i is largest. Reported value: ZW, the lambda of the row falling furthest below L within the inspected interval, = 5328.78 A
